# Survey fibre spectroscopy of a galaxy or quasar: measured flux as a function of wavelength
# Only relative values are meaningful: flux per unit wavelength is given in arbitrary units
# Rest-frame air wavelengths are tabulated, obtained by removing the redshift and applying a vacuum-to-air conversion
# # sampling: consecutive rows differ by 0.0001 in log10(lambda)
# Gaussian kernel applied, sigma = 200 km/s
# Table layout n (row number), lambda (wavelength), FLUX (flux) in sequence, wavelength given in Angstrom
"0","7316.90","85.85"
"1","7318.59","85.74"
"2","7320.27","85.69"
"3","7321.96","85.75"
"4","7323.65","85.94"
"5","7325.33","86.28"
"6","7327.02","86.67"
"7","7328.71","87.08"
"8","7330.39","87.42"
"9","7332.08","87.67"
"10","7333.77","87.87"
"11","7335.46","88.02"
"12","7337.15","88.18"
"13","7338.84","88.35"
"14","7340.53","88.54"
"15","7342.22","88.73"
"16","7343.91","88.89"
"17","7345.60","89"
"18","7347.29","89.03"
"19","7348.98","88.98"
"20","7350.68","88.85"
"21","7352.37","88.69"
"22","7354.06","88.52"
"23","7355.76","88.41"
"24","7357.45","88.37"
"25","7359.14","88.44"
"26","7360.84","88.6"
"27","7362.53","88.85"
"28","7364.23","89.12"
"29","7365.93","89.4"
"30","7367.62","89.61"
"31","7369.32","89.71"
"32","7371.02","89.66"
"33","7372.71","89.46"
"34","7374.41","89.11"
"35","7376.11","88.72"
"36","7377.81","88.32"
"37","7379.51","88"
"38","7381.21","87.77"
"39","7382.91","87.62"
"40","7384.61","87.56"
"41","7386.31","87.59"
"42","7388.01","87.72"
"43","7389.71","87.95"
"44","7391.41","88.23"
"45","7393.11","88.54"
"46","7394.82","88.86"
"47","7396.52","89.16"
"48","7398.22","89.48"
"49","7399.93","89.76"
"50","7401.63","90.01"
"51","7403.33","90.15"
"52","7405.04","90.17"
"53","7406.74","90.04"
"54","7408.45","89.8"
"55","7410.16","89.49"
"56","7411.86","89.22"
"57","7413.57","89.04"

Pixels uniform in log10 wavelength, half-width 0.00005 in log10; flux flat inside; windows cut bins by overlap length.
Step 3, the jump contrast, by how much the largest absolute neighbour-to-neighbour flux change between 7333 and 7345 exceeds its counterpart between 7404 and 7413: -0.12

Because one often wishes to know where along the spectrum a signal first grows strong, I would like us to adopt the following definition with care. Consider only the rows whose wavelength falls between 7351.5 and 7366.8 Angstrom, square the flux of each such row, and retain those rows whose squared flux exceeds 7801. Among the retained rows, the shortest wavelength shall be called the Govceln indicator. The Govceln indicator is 7352.37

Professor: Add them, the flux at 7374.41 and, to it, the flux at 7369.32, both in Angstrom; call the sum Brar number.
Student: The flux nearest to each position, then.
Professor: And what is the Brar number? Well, 179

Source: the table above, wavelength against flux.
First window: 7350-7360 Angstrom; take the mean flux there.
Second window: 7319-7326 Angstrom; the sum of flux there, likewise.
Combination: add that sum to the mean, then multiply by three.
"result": 1297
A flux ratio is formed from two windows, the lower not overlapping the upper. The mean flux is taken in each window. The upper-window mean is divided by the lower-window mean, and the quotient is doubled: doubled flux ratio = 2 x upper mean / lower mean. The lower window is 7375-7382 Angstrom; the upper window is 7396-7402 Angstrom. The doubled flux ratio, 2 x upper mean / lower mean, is 2.032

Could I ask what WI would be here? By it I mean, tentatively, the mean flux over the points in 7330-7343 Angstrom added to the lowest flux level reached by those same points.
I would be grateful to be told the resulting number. 176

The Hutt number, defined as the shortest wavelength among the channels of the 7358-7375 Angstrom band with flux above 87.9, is 7359.14 Angstrom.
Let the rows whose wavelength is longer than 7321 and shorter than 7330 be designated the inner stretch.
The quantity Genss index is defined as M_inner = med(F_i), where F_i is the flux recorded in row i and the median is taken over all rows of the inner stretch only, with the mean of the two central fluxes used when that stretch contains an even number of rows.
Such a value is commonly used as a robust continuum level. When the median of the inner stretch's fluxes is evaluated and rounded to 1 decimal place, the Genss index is 86.3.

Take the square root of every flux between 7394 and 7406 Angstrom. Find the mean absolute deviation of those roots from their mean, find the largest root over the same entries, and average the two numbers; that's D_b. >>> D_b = 4.76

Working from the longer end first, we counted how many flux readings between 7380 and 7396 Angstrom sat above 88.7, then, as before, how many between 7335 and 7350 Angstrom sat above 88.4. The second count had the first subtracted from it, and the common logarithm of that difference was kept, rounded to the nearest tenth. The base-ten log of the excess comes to 0.7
